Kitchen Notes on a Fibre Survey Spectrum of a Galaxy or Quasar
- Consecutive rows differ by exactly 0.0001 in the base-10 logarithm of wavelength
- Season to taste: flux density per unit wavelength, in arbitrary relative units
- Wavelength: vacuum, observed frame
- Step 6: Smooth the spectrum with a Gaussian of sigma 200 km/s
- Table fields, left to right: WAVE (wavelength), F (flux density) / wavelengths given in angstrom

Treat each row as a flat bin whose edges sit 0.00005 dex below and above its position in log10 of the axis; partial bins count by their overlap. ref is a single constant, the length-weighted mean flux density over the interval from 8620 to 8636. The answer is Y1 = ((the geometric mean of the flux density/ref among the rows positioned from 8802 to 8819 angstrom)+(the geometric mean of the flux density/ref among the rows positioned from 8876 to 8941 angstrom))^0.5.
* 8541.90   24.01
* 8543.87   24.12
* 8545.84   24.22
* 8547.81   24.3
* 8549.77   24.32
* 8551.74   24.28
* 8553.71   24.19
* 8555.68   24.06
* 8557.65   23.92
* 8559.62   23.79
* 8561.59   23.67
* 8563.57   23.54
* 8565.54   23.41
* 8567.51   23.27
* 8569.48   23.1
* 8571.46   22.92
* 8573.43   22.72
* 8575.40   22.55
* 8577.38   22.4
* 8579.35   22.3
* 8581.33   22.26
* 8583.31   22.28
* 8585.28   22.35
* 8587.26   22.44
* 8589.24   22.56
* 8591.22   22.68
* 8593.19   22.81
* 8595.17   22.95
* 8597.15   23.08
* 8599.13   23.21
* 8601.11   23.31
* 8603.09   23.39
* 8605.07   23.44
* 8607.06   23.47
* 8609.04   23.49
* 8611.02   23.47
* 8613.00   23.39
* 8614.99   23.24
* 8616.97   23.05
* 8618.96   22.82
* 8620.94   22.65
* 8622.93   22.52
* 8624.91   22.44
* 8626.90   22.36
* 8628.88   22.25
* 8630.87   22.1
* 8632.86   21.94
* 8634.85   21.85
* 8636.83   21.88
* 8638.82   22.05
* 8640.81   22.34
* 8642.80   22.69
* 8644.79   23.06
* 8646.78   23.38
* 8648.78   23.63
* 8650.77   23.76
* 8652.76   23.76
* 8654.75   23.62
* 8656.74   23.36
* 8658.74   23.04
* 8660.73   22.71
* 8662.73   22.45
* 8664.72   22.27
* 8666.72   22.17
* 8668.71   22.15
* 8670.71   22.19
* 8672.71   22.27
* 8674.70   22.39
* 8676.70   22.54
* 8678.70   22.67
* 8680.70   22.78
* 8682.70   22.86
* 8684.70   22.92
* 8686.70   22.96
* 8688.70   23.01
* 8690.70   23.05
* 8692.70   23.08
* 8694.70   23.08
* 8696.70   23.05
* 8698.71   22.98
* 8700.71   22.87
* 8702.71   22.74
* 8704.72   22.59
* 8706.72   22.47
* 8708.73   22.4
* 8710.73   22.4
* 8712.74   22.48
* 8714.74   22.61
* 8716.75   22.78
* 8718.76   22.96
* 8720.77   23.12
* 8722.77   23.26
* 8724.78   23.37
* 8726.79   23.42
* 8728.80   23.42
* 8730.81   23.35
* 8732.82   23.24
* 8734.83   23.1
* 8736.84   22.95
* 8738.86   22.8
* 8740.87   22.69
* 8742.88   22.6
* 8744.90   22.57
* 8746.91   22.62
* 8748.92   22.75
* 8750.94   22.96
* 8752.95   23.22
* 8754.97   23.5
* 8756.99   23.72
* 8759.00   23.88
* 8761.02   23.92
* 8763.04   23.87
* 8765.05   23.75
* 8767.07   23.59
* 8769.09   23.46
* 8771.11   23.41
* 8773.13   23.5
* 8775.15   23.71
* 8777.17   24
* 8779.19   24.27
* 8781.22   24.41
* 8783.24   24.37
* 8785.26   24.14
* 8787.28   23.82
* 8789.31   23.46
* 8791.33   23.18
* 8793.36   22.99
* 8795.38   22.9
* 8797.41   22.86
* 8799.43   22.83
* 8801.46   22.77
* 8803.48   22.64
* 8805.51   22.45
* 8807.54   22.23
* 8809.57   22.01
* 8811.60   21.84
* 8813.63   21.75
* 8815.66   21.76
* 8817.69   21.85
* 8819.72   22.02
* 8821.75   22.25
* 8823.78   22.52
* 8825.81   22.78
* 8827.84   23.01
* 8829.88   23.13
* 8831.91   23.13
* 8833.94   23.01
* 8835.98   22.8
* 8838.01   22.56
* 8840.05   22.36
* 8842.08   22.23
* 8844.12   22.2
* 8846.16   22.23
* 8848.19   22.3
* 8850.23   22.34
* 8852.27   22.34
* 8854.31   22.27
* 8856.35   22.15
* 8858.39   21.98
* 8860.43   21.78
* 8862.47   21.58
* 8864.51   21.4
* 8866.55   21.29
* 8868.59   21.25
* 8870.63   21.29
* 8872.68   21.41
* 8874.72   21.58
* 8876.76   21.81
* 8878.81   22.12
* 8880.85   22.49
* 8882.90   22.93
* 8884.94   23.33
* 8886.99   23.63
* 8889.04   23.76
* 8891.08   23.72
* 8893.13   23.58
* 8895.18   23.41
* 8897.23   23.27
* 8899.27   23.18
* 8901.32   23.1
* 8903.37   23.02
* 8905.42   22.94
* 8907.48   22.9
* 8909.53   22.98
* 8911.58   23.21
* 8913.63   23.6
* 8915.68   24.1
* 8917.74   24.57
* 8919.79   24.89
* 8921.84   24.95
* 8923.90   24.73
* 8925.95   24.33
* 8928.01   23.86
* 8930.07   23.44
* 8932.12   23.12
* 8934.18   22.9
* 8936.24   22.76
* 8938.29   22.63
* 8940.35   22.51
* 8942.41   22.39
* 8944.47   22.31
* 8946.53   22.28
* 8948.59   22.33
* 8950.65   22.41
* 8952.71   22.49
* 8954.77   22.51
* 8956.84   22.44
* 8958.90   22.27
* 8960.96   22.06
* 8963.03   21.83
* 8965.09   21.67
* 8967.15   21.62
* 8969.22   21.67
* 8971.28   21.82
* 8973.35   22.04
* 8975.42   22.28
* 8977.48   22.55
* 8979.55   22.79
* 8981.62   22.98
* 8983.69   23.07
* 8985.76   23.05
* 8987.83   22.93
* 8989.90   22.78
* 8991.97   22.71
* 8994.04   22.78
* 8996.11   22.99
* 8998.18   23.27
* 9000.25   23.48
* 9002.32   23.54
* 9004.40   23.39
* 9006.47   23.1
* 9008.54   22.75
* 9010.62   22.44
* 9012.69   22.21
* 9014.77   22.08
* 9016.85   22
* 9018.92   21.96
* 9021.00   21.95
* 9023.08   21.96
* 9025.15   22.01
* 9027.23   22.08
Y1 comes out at 1.43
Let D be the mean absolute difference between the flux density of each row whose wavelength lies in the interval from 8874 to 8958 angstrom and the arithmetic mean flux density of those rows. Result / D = 0.64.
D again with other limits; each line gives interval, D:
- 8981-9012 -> 0.24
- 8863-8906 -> 0.83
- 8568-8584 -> 0.26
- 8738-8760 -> 0.40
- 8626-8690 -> 0.47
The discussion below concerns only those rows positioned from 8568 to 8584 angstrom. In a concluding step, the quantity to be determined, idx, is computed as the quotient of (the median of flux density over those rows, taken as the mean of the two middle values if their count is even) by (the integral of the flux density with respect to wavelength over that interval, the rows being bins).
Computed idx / 0.062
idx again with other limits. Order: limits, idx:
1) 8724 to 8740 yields 0.063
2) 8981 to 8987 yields 0.167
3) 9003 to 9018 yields 0.066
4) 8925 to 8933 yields 0.125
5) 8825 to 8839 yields 0.072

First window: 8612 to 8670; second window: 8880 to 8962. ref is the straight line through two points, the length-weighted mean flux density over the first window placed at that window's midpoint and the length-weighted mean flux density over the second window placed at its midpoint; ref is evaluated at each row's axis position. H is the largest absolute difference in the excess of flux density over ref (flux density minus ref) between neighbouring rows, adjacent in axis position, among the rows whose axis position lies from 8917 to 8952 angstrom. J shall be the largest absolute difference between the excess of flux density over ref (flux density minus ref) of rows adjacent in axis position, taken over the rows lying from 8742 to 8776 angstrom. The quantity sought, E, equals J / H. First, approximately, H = 0.47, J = 0.28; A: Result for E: 0.58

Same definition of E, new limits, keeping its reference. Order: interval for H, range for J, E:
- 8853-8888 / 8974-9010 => 0.81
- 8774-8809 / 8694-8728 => 0.49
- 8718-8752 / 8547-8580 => 0.98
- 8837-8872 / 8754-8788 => 1.59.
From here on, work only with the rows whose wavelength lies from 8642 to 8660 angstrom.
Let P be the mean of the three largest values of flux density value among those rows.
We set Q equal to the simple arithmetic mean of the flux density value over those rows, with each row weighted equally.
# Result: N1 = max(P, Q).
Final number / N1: 23.7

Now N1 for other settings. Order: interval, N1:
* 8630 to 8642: 22.2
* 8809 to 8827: 22.5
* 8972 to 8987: 23.0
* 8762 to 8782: 24.2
